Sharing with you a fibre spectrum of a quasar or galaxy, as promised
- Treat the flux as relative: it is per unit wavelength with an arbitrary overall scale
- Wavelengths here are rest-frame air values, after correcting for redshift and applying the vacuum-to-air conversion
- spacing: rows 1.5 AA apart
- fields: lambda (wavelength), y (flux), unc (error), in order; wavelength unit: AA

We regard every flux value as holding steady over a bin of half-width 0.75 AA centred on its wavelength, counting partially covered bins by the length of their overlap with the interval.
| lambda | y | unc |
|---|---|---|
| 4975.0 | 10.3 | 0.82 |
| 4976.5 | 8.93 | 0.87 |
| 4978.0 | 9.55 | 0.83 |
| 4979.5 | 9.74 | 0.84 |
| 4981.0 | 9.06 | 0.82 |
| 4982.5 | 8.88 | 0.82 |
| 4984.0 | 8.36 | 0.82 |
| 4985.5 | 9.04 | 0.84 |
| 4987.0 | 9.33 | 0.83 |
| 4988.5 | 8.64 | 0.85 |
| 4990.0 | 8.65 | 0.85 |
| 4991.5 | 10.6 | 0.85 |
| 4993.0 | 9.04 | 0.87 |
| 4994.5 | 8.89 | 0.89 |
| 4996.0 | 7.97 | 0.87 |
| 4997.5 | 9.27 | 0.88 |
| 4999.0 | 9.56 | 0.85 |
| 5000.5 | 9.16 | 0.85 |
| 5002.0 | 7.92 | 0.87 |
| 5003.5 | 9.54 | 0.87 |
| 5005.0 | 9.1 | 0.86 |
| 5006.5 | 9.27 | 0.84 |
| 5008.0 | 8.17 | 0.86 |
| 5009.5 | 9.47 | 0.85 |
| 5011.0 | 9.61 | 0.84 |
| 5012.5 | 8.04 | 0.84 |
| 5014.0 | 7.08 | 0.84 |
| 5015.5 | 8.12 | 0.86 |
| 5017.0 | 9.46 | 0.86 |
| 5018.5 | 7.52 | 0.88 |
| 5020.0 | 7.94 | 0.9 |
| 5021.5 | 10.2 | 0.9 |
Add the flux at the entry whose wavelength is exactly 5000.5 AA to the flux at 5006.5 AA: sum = 18.4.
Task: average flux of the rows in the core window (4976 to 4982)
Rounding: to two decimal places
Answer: 9.32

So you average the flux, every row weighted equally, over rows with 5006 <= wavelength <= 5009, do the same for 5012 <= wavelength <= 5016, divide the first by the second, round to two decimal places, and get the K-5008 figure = 1.13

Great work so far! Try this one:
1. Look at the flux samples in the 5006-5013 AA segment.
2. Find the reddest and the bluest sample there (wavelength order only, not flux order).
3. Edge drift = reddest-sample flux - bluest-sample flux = -1.2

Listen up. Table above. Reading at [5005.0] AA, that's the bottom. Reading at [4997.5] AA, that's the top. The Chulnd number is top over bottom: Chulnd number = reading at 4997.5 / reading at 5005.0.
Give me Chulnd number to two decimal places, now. 1.02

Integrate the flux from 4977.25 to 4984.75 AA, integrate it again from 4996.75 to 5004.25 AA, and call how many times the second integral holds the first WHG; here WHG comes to 1.00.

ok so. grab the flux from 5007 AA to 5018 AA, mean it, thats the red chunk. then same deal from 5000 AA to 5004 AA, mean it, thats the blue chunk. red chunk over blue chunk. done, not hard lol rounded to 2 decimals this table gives 0.97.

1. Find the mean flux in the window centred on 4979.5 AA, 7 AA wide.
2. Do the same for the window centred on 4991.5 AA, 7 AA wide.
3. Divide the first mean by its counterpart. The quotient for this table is 1.01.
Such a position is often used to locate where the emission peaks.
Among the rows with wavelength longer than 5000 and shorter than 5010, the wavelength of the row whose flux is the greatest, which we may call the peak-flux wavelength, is 5003.5 AA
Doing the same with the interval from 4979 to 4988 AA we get 4979.5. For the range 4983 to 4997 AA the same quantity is 4991.5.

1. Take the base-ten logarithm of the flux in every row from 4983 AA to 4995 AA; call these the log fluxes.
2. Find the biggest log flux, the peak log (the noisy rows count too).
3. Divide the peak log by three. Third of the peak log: 0.342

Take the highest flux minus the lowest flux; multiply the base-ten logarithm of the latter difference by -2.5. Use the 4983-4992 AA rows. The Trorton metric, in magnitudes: -0.88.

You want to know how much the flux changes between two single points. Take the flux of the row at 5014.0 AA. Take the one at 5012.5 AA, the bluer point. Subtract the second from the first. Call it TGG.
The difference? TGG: -1.0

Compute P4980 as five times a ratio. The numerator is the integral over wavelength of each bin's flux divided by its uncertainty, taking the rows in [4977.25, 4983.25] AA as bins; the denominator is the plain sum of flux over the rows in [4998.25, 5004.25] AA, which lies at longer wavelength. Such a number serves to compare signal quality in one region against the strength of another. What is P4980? 9.32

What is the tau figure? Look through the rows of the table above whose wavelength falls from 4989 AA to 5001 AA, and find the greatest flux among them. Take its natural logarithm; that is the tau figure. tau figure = 2.36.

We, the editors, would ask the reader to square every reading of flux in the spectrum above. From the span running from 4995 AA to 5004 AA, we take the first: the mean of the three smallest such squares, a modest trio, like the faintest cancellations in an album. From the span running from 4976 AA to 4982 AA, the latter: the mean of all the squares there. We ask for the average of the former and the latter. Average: 78.5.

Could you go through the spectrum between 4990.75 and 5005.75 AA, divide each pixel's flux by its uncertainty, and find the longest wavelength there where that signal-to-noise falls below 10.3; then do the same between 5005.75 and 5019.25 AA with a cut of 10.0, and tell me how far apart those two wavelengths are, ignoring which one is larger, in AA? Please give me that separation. 16.5 AA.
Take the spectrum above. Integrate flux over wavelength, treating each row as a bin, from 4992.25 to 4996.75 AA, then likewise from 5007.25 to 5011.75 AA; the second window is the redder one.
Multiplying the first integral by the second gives 1588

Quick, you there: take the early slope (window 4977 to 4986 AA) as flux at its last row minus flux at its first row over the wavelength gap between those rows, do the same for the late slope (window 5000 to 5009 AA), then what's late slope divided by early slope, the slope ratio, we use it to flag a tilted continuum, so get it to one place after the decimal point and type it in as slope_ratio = 1.9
